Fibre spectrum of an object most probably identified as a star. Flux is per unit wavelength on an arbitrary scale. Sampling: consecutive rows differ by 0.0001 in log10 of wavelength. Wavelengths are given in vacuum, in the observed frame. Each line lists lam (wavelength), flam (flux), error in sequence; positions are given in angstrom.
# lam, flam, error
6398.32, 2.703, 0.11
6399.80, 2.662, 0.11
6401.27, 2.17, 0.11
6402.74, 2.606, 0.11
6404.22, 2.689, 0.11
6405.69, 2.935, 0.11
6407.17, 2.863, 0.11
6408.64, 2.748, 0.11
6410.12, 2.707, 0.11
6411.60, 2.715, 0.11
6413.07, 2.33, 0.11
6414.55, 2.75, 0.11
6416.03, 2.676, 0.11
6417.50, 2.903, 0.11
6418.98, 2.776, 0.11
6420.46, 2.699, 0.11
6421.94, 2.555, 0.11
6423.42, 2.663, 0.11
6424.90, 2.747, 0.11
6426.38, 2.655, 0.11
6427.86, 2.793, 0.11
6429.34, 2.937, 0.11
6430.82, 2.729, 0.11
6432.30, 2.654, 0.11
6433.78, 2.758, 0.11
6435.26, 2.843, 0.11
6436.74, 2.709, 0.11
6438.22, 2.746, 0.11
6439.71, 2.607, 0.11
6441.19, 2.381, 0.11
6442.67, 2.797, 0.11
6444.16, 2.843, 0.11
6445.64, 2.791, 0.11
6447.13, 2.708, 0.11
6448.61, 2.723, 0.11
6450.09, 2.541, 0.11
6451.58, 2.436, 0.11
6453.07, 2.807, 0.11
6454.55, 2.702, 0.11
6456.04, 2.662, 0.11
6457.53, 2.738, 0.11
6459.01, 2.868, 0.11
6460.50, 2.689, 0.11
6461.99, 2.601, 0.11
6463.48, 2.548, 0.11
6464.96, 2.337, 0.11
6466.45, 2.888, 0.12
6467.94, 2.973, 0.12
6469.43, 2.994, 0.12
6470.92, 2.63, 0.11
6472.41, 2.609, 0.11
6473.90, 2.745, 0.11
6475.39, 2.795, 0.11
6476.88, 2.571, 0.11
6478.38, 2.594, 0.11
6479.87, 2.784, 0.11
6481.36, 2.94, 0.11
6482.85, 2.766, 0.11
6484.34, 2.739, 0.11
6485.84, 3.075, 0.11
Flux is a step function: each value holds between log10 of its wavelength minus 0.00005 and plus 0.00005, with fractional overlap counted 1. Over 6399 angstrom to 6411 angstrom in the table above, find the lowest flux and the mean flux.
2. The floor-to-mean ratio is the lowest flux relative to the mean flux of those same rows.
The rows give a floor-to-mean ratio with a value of 0.81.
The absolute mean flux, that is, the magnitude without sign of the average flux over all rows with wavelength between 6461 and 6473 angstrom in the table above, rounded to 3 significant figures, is 2.70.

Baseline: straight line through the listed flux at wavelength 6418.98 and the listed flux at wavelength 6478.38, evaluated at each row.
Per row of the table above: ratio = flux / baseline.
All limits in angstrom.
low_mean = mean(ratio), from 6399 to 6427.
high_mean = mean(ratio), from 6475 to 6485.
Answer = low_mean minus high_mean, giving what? -0.101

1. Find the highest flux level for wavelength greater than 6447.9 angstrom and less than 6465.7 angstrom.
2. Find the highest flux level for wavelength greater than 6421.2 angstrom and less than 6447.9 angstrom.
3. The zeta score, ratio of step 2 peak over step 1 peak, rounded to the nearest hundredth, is 1.02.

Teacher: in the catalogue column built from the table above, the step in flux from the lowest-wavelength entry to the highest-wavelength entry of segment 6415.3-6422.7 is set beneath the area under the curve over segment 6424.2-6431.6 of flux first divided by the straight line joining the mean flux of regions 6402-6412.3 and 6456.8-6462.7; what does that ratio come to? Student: -62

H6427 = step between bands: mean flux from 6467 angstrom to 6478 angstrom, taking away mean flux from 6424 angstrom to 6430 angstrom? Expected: -0.023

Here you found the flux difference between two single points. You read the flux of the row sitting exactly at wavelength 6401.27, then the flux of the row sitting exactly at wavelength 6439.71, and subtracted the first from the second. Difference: 0.44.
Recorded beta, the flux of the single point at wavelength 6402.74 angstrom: 2.606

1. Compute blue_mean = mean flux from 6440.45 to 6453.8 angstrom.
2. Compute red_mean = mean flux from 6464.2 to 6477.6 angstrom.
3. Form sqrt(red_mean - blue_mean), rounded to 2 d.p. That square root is 0.24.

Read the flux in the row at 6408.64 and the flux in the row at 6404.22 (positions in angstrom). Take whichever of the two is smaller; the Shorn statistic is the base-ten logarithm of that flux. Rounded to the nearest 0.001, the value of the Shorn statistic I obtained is 0.430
